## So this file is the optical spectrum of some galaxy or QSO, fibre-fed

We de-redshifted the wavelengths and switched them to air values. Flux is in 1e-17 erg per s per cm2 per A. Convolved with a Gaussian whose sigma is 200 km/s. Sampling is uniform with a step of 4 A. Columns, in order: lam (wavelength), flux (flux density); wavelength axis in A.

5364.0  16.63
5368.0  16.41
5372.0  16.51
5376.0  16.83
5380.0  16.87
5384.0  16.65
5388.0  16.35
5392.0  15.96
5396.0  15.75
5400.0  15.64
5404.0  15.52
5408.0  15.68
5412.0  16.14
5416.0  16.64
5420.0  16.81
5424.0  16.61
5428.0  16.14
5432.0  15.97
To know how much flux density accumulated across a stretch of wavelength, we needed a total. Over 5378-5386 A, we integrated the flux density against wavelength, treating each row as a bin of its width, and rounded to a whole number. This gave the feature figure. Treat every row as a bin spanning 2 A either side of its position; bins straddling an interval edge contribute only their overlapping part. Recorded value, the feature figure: 134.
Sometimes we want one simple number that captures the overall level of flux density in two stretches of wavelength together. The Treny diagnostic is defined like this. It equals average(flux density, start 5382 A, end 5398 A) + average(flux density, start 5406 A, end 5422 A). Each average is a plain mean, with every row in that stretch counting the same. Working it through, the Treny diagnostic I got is 32.5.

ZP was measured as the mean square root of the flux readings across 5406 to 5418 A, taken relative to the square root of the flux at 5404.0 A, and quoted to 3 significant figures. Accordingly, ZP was 1.02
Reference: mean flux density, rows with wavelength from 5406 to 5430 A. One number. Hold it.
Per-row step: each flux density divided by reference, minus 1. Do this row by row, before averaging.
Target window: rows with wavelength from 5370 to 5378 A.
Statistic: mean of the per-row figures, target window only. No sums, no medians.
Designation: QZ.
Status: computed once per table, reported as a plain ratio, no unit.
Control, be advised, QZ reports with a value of 0.020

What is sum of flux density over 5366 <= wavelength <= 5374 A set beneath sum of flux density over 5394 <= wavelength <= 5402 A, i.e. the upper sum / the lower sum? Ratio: 0.954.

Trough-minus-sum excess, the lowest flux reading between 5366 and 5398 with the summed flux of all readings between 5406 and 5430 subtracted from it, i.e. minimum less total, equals -82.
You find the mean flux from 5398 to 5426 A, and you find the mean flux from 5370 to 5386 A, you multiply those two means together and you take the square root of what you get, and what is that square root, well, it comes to 16.4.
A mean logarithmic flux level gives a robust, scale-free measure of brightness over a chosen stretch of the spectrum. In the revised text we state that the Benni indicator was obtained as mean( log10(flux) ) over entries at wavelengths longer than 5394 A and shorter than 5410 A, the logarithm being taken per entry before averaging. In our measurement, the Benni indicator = 1.19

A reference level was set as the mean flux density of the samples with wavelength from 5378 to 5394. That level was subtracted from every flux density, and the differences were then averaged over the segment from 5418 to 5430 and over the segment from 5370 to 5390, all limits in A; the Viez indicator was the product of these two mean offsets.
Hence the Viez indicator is 0.012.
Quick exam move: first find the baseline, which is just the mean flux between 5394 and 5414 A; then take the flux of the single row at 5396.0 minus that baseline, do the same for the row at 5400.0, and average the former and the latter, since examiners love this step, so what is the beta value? -0.05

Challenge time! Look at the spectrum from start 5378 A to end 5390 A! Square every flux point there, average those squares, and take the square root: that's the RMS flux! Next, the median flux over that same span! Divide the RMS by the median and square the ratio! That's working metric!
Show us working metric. 1.00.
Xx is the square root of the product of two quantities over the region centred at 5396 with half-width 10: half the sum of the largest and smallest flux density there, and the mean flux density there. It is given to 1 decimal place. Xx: 15.9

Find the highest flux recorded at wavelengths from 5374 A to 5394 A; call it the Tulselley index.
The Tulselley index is 16.87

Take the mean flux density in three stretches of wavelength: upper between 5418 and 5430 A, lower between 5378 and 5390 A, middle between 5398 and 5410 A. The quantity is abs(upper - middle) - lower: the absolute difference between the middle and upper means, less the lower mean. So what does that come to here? -15.7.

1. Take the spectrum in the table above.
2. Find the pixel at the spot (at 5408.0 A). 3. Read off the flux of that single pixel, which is 15.68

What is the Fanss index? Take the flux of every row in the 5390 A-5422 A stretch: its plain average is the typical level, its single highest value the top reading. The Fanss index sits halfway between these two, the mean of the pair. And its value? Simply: 16.4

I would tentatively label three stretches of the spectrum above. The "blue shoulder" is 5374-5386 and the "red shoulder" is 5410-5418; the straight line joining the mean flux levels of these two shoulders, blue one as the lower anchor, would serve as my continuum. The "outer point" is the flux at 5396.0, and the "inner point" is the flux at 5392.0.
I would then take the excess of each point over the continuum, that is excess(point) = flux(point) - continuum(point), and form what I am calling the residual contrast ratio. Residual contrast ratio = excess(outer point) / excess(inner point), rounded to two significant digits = 1.2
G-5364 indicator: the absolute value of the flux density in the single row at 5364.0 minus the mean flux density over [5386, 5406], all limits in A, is 0.79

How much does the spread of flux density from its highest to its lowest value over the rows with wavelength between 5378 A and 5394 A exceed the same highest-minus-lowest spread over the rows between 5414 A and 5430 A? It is 0.2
